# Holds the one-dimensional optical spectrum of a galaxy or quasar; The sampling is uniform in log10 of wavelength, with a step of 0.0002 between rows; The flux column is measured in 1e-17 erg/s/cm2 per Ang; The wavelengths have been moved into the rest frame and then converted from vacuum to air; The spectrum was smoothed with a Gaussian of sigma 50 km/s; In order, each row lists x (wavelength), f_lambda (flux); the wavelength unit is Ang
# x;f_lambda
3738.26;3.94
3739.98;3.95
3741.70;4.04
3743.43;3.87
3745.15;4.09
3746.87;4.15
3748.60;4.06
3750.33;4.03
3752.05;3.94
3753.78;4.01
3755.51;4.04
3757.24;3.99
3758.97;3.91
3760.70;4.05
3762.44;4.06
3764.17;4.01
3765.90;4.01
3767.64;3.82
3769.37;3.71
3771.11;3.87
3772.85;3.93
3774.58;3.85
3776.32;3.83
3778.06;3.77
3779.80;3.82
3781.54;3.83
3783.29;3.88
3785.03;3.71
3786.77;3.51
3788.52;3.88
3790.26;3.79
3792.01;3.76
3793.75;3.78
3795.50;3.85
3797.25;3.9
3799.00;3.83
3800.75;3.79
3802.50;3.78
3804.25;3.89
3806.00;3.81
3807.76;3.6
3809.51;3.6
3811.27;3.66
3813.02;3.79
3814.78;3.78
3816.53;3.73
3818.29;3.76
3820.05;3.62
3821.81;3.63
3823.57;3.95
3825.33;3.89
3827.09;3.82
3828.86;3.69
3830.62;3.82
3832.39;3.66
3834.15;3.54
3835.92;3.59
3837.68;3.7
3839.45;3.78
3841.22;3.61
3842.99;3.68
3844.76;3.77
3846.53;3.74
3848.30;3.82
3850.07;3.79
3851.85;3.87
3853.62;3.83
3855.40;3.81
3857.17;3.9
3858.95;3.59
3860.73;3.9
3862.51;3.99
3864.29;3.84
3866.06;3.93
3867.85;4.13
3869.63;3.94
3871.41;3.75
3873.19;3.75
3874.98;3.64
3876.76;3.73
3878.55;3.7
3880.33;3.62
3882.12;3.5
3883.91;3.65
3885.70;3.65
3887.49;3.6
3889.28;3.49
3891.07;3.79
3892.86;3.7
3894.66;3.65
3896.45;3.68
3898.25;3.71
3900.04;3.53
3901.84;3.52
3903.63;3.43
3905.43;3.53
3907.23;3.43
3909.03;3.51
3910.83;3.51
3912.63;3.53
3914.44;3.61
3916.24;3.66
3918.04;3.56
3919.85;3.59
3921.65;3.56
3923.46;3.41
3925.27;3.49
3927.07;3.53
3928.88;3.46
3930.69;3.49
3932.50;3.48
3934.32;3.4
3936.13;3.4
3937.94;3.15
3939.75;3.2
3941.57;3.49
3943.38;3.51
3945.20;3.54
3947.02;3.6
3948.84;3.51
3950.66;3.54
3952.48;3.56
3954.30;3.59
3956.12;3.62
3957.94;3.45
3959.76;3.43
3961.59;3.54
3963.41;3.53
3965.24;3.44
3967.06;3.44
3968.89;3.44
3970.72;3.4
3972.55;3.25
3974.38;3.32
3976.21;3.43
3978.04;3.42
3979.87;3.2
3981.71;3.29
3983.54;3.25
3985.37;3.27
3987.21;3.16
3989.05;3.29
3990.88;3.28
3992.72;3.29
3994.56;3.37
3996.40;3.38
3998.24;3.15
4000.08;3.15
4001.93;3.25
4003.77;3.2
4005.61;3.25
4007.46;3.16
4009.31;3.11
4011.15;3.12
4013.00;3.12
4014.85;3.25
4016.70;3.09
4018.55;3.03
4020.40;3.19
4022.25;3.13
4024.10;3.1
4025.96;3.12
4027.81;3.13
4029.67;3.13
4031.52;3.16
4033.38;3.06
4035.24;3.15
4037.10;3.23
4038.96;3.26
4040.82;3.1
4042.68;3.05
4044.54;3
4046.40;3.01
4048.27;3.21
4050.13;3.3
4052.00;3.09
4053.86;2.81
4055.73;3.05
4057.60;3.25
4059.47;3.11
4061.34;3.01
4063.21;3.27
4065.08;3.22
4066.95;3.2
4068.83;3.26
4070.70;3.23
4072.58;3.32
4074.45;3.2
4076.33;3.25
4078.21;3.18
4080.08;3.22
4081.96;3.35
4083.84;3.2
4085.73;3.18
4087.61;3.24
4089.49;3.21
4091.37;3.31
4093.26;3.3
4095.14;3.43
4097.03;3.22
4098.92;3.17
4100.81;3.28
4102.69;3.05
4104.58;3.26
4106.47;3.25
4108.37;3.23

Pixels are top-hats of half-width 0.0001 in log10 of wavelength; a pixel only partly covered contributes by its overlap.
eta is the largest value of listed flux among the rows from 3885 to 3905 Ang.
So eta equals 3.79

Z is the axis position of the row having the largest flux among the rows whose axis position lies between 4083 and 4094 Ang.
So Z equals 4091.37 Ang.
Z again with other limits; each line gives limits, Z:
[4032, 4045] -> 4038.96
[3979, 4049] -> 3996.40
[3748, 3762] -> 3748.60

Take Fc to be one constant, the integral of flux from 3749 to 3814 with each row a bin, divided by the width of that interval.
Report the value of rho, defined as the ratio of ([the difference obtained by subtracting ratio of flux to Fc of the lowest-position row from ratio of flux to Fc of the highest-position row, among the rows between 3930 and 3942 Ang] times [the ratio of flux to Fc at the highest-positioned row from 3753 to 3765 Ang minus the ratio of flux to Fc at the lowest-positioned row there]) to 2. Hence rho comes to 0.0000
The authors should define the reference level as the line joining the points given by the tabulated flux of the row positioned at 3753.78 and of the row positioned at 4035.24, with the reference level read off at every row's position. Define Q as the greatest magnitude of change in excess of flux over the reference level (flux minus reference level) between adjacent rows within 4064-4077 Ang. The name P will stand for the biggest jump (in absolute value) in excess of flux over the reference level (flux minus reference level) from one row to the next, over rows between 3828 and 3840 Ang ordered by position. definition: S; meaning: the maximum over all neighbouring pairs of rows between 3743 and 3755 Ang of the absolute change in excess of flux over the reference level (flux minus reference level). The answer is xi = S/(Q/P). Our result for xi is 0.30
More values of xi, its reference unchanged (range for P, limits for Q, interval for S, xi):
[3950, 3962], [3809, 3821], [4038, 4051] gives 0.25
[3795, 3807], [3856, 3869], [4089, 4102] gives 0.07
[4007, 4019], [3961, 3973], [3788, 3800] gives 0.09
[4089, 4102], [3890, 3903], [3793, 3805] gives 0.13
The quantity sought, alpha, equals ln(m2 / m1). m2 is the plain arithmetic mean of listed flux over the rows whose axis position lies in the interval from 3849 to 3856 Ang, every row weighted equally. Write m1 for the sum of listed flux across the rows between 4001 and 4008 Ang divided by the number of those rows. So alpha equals 0.17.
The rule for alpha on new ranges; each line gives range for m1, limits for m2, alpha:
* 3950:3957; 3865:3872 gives 0.10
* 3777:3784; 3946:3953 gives -0.07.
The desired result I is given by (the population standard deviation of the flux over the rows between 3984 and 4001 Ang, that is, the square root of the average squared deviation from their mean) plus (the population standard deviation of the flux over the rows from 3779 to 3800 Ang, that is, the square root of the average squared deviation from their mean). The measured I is 0.18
